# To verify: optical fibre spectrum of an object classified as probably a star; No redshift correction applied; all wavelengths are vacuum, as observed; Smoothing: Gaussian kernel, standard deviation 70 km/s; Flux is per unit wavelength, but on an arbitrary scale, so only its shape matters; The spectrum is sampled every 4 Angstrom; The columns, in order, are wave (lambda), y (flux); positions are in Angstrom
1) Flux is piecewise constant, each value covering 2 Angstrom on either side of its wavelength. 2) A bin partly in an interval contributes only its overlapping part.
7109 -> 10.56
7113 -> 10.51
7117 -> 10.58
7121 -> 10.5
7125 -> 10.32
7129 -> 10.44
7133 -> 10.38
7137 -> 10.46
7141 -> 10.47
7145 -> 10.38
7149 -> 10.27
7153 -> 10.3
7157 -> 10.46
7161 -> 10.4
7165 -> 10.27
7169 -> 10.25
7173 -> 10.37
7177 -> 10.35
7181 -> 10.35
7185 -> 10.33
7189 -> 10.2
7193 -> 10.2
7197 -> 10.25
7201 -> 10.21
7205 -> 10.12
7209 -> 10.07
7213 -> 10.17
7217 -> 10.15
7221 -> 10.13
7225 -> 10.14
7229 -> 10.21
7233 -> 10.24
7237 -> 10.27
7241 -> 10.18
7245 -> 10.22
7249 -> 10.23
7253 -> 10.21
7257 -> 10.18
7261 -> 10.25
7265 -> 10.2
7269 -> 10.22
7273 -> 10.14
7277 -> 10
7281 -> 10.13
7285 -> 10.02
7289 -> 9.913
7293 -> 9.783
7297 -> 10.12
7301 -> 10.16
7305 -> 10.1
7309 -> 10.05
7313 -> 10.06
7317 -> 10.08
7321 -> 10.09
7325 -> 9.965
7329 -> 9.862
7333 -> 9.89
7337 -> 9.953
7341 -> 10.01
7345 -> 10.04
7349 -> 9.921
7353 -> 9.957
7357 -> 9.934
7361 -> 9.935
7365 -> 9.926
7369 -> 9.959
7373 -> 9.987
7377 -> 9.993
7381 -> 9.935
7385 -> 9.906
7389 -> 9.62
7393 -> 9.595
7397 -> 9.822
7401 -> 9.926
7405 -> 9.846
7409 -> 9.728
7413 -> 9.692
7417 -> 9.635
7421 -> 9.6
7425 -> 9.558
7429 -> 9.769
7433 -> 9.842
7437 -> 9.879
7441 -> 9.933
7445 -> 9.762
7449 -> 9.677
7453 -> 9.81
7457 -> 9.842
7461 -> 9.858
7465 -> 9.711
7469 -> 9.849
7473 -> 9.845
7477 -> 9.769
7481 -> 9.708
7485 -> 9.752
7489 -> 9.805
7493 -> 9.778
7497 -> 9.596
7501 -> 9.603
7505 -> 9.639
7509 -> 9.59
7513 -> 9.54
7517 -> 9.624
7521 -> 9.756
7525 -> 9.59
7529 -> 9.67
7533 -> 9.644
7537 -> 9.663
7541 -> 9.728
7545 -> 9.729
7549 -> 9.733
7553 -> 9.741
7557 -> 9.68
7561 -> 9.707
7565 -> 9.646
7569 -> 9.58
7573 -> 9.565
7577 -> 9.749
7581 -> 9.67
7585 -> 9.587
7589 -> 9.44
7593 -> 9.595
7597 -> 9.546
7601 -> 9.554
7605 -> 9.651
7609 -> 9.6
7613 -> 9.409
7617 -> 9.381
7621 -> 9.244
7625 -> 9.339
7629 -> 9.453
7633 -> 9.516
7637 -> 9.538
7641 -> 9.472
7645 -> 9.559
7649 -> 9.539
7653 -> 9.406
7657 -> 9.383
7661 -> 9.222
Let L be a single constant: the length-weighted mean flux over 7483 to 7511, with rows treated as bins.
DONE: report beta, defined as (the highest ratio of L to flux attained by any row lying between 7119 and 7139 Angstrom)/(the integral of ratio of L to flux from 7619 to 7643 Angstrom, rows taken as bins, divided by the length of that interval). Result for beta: 0.913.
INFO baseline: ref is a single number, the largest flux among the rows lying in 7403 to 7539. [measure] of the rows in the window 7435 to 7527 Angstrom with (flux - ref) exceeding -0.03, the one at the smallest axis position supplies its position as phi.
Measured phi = 7441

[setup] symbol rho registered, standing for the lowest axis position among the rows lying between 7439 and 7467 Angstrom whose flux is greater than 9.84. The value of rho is 7441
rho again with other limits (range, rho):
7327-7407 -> 7329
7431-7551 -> 7433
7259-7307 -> 7261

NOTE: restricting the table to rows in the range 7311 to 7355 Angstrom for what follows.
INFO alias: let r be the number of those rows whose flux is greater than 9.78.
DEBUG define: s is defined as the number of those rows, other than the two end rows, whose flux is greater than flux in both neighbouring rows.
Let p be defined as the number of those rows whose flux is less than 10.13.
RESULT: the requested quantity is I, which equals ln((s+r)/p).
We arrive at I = 0.2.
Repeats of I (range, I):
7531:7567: -1.5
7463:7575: -1.0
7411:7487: -0.5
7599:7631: -2.1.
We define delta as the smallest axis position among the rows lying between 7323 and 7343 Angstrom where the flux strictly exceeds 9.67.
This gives 7325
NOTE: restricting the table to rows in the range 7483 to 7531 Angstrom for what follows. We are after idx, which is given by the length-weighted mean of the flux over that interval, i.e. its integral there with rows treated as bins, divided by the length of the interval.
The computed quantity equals 9.7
